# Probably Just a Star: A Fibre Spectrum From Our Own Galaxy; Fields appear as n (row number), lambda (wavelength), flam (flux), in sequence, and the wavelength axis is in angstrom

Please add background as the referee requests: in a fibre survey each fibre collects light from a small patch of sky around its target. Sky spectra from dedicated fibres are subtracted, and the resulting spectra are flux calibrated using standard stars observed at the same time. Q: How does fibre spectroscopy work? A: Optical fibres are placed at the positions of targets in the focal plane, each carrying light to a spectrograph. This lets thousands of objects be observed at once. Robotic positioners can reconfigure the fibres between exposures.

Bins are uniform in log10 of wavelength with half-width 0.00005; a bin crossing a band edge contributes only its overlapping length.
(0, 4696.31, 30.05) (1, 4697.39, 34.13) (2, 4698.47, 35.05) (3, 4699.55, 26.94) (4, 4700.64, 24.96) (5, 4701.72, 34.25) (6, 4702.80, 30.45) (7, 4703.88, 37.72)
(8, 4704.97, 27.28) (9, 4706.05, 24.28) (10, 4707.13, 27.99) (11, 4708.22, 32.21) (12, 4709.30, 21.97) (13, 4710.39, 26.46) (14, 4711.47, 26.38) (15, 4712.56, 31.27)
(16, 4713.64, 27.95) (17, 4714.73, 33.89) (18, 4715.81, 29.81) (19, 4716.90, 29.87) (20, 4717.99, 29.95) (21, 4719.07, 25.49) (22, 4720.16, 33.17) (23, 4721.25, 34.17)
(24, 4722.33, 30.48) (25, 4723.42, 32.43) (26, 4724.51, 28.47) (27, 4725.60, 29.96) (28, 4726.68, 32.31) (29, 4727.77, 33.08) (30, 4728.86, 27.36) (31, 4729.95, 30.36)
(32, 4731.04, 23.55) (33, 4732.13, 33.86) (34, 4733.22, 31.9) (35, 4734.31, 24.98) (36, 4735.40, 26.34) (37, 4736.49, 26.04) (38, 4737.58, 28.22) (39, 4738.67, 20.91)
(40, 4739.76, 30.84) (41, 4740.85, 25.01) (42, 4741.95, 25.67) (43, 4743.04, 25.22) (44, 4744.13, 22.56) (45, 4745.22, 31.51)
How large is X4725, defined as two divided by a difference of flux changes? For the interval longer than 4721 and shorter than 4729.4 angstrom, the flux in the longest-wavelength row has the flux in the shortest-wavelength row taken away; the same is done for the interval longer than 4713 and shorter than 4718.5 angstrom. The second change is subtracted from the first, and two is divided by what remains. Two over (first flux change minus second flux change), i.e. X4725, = -0.23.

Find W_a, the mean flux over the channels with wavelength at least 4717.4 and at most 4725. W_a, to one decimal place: 30.6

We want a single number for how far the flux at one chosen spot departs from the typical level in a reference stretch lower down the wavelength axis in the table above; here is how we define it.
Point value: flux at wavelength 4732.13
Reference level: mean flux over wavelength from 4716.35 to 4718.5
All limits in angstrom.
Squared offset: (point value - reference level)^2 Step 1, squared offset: 16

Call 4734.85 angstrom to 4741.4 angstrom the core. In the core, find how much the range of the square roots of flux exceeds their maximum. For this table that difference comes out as -4.57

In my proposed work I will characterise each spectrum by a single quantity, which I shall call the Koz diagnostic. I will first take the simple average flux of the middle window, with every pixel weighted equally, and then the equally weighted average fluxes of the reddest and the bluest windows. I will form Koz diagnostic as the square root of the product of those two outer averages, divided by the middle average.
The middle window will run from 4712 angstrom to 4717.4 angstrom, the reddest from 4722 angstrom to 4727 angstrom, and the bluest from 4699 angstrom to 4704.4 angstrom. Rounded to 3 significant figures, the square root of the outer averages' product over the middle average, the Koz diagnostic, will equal 1.01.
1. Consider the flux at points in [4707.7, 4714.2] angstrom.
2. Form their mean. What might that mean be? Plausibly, 28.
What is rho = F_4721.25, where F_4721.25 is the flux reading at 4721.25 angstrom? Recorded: 34.17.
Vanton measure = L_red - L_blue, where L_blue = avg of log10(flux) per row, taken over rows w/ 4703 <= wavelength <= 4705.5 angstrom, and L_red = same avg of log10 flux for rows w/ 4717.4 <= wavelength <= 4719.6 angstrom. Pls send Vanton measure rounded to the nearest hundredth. -0.06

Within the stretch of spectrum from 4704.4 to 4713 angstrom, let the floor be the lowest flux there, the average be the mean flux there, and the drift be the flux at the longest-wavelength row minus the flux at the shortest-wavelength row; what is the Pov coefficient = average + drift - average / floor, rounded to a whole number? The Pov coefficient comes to 30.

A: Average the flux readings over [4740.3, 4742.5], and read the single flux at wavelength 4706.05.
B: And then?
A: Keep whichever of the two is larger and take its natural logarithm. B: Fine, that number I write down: 3.23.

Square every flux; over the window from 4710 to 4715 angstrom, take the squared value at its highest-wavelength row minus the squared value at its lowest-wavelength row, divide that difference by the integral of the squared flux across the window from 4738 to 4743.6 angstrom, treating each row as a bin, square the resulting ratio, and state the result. 0.015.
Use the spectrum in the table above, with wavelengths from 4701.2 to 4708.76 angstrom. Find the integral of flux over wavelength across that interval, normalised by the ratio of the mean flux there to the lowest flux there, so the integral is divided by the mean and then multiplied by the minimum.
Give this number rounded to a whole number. 184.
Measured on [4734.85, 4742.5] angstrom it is 160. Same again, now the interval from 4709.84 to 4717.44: 200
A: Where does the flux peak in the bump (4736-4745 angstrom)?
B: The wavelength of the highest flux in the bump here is 4739.76 angstrom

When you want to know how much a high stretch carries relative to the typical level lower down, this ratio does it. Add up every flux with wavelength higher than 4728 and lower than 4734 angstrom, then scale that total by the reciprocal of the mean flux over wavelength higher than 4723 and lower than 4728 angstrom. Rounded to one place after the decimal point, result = 4.7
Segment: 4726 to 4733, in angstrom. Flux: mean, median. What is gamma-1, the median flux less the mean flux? 1.2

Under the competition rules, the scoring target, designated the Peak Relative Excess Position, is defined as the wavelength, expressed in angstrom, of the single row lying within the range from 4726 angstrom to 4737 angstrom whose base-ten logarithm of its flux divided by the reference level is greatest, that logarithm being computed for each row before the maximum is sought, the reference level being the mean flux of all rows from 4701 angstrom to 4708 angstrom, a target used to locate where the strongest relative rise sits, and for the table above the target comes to 4732.13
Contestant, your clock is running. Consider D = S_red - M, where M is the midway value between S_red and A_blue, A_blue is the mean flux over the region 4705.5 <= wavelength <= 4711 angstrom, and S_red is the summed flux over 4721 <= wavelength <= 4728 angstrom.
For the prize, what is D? 97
